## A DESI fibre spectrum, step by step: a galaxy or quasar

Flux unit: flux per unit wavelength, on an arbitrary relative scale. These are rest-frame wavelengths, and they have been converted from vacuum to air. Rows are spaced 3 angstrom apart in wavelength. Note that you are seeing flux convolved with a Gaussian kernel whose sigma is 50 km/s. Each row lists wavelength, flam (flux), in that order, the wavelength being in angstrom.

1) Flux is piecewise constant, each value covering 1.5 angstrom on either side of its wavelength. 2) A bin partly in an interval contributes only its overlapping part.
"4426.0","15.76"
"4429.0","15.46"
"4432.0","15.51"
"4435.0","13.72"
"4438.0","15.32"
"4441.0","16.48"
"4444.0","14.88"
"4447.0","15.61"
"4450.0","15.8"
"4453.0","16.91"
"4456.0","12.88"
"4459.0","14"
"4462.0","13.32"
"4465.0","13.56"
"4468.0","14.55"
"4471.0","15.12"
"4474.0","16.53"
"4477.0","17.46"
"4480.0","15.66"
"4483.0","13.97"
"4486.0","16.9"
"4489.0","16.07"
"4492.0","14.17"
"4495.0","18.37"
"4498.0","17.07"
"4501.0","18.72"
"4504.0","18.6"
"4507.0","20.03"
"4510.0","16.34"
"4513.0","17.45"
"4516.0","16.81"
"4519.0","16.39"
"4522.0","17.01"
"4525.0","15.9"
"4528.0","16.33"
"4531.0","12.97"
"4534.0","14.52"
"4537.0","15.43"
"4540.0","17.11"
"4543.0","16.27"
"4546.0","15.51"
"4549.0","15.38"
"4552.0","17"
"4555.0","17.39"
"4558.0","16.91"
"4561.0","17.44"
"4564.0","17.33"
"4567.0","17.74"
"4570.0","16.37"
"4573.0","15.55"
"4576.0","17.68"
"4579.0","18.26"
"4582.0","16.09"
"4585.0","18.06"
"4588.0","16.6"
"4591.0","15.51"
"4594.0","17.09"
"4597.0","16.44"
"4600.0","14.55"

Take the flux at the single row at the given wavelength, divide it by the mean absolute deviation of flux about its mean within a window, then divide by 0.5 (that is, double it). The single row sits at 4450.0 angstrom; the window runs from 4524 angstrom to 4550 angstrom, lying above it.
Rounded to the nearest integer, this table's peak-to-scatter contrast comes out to 39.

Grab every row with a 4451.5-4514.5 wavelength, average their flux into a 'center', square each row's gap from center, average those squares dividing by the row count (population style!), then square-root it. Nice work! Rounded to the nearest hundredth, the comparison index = 1.96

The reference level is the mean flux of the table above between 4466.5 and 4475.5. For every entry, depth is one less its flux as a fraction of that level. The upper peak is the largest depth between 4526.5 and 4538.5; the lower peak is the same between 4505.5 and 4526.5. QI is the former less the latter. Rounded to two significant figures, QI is 0.19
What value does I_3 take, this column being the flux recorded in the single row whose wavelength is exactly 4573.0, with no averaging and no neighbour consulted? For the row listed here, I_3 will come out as 15.55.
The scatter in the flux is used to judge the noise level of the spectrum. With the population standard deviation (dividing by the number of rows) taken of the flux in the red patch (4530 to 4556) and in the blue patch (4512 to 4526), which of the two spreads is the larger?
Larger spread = 1.33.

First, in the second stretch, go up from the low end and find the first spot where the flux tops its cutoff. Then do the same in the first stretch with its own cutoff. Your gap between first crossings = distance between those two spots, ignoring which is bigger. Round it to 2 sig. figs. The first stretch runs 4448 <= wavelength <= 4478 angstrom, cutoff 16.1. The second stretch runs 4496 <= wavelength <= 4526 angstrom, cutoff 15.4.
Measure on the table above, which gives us 45 angstrom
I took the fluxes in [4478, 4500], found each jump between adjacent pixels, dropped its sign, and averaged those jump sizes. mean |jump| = 2.1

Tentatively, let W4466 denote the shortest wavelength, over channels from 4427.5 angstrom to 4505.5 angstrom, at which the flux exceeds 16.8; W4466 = 4453.0 angstrom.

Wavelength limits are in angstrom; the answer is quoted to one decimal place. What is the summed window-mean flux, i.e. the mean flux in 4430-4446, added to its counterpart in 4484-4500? 31.7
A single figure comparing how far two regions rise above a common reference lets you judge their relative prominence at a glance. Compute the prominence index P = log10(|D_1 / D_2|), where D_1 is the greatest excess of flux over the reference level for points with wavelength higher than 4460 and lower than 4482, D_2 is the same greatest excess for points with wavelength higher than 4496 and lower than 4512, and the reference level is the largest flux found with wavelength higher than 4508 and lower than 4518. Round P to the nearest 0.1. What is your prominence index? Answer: -2.4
